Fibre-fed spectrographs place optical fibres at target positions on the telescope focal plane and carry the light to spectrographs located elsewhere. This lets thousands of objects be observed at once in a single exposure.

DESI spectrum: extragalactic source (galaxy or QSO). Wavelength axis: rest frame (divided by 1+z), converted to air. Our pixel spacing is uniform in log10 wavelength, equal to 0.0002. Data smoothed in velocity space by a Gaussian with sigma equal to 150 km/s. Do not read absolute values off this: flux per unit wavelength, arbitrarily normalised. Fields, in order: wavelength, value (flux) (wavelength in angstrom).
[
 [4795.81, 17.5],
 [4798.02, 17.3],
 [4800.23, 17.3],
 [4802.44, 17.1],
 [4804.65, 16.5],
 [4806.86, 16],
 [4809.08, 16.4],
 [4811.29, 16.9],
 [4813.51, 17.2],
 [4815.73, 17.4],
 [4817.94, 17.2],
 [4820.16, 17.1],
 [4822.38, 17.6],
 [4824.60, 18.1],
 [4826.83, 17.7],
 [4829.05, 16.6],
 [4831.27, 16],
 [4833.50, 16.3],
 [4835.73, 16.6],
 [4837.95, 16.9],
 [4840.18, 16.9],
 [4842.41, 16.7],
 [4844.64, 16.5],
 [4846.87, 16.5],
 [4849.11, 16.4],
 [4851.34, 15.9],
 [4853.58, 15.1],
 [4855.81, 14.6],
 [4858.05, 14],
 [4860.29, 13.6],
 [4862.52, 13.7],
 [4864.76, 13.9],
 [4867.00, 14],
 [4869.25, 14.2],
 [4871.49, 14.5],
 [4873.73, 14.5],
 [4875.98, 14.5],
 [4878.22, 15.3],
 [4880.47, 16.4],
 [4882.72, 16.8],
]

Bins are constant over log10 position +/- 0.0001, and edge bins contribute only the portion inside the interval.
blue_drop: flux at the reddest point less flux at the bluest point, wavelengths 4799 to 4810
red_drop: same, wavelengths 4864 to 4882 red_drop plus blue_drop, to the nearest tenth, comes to 1.6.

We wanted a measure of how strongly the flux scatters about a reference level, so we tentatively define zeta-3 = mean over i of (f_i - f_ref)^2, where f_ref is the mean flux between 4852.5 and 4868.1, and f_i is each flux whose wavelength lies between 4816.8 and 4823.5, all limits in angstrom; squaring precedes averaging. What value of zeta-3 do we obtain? 10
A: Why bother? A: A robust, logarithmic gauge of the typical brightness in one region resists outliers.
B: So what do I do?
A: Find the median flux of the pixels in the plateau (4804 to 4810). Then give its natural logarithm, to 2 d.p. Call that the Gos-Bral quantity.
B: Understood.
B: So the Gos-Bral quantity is 2.80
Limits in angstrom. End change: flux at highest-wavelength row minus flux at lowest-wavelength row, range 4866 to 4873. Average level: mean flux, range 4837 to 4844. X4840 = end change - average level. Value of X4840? -16.3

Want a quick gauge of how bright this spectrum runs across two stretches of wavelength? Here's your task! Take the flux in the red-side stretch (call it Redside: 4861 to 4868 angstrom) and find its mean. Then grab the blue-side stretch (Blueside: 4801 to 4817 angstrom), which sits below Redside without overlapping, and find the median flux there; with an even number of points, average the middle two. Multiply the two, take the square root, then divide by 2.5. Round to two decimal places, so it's 6.12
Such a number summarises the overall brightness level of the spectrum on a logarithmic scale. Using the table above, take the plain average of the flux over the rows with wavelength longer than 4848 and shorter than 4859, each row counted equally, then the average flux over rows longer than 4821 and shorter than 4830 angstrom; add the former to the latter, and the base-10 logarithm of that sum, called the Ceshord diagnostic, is 1.515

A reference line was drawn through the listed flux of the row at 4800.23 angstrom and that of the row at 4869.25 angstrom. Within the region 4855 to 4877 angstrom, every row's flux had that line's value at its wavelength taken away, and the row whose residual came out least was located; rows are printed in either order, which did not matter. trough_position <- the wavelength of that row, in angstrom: 4860.29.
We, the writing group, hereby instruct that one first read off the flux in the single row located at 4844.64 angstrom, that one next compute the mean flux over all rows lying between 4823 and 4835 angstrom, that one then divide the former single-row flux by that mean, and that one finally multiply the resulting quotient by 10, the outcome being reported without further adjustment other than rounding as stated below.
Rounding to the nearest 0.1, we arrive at 9.7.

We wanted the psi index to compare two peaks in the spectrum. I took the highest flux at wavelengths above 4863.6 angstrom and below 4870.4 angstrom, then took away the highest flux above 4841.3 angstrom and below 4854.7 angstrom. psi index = -2.5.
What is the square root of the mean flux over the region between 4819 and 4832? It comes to 4.15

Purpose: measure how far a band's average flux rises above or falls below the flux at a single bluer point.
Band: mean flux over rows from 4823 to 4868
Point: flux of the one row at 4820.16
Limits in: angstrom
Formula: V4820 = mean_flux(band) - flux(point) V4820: -1.3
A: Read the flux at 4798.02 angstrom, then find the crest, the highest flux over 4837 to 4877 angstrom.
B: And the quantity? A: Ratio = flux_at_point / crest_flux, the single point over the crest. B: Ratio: 1.02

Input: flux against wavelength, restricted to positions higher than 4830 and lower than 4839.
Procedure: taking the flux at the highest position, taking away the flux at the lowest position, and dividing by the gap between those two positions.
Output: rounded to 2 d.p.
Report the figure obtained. 0.13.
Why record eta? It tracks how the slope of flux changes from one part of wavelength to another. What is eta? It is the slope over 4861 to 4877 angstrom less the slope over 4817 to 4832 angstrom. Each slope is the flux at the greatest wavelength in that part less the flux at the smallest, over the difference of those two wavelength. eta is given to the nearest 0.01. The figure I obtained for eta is 0.15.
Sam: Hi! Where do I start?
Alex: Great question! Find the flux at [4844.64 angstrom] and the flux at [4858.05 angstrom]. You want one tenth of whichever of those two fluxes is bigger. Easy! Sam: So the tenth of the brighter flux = 1.65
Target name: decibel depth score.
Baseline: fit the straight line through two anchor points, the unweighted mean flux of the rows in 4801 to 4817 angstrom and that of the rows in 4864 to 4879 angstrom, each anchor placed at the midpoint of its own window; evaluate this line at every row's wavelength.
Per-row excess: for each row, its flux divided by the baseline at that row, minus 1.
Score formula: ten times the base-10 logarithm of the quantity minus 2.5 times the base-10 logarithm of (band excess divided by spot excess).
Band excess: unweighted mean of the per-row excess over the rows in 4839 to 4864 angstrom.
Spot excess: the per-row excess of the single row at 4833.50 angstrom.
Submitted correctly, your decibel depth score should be -2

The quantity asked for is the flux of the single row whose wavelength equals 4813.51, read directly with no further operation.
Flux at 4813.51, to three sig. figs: 17.2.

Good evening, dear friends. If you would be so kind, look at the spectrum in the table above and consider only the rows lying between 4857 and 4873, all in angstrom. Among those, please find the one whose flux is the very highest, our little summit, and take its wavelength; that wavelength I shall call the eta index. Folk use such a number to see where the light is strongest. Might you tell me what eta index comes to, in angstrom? 4871.49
